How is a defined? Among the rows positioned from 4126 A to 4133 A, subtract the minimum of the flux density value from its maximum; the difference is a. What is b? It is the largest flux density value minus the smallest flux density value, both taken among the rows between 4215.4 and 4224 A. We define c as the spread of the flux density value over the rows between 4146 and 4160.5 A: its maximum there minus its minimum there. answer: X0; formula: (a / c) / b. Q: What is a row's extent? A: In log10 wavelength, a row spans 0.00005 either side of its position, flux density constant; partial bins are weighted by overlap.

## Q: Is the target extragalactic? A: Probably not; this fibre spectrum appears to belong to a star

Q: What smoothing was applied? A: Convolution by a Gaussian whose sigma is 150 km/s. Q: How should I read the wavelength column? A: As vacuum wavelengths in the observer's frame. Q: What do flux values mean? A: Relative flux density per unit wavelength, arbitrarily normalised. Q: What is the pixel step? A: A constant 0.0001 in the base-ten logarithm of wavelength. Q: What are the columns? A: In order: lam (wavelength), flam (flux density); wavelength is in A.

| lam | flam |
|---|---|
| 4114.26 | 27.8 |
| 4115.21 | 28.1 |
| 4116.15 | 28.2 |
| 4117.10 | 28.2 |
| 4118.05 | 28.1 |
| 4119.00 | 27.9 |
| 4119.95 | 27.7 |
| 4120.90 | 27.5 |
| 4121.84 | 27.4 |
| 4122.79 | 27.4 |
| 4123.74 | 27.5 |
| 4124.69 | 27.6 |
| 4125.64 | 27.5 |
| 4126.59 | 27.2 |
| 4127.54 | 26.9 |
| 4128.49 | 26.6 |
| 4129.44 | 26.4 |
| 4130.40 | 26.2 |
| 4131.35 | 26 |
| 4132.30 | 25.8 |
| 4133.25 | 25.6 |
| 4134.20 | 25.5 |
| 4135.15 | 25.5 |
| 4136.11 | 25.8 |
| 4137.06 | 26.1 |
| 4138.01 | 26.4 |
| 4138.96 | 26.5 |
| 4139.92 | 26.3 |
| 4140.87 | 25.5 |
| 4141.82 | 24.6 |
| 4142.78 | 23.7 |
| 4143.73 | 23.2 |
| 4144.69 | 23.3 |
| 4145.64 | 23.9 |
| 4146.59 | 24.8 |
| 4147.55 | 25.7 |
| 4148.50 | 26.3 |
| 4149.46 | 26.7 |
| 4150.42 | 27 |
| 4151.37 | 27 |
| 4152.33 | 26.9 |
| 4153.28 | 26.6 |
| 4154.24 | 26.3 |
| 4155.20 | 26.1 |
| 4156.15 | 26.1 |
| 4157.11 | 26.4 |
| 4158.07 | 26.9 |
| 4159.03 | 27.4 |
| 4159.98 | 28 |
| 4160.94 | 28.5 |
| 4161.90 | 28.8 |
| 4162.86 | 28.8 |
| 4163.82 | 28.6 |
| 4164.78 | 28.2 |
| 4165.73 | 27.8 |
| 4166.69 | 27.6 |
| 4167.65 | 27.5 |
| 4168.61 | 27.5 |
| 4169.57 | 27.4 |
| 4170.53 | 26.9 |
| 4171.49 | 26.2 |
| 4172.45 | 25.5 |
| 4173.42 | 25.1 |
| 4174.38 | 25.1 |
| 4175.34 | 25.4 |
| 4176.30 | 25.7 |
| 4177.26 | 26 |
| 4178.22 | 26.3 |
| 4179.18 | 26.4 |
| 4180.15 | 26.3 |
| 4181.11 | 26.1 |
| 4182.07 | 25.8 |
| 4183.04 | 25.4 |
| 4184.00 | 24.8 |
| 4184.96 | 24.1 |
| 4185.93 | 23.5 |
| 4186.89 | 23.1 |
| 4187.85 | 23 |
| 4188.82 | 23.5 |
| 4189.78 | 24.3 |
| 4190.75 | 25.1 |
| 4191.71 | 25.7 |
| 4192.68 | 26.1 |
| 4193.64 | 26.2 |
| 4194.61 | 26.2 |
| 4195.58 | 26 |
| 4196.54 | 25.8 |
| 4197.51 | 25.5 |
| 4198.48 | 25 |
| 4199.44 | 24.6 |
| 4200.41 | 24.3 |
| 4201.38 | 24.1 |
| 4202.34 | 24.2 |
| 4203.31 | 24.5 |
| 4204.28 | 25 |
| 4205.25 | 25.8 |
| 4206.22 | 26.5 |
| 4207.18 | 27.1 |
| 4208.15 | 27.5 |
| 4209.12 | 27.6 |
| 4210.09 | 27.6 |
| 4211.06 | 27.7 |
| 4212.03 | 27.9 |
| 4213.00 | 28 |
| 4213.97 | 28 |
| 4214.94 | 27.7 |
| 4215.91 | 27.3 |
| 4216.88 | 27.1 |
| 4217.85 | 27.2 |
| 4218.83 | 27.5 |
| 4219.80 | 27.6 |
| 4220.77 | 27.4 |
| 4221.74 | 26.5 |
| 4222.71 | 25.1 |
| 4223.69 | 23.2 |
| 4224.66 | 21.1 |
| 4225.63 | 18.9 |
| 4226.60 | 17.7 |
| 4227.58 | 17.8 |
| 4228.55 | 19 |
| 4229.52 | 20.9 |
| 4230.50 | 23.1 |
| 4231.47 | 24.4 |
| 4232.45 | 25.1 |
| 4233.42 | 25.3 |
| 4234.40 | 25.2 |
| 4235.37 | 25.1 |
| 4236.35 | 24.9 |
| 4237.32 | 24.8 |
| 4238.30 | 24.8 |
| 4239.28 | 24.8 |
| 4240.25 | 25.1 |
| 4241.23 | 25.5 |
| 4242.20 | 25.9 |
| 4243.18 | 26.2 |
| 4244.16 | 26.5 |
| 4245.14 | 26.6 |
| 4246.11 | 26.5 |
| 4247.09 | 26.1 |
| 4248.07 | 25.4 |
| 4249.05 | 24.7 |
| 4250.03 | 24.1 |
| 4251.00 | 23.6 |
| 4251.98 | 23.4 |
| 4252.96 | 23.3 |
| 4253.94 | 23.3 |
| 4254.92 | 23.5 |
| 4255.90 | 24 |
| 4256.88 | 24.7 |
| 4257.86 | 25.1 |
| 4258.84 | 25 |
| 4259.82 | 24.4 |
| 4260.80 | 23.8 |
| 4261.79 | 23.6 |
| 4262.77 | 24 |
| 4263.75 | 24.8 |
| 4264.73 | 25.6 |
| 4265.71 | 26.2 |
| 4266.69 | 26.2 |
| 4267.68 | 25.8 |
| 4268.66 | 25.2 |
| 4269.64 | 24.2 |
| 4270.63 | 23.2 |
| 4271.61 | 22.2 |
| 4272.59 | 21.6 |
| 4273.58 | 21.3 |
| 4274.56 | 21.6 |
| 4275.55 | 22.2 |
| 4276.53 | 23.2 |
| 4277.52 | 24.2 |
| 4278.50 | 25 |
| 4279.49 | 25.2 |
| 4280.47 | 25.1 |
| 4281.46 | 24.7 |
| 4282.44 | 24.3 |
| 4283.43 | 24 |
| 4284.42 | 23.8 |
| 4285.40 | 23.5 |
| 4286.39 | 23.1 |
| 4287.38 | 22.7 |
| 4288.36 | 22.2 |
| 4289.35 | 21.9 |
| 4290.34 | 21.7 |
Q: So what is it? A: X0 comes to 0.099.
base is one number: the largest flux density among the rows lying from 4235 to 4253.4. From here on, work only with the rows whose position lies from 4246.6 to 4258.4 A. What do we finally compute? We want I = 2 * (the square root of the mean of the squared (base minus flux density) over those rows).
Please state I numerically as 5.0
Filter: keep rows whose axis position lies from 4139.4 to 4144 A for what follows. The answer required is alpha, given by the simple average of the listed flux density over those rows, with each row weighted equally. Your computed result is 24.7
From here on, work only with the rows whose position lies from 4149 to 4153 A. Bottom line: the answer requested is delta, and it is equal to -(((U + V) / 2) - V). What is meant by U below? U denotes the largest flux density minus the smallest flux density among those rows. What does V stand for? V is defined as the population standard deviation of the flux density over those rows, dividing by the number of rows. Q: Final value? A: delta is -0.1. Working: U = 0.3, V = 0.1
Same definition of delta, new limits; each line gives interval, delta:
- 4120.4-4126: -0.1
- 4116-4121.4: -0.2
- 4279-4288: -0.8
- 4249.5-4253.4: -0.2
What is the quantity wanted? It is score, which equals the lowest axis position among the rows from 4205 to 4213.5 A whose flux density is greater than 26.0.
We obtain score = 4206.22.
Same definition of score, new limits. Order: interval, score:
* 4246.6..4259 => 4247.09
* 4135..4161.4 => 4137.06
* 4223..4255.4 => 4243.18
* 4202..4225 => 4206.22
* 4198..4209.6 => 4206.22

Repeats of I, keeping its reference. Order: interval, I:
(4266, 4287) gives 6.3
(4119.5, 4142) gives 1.7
